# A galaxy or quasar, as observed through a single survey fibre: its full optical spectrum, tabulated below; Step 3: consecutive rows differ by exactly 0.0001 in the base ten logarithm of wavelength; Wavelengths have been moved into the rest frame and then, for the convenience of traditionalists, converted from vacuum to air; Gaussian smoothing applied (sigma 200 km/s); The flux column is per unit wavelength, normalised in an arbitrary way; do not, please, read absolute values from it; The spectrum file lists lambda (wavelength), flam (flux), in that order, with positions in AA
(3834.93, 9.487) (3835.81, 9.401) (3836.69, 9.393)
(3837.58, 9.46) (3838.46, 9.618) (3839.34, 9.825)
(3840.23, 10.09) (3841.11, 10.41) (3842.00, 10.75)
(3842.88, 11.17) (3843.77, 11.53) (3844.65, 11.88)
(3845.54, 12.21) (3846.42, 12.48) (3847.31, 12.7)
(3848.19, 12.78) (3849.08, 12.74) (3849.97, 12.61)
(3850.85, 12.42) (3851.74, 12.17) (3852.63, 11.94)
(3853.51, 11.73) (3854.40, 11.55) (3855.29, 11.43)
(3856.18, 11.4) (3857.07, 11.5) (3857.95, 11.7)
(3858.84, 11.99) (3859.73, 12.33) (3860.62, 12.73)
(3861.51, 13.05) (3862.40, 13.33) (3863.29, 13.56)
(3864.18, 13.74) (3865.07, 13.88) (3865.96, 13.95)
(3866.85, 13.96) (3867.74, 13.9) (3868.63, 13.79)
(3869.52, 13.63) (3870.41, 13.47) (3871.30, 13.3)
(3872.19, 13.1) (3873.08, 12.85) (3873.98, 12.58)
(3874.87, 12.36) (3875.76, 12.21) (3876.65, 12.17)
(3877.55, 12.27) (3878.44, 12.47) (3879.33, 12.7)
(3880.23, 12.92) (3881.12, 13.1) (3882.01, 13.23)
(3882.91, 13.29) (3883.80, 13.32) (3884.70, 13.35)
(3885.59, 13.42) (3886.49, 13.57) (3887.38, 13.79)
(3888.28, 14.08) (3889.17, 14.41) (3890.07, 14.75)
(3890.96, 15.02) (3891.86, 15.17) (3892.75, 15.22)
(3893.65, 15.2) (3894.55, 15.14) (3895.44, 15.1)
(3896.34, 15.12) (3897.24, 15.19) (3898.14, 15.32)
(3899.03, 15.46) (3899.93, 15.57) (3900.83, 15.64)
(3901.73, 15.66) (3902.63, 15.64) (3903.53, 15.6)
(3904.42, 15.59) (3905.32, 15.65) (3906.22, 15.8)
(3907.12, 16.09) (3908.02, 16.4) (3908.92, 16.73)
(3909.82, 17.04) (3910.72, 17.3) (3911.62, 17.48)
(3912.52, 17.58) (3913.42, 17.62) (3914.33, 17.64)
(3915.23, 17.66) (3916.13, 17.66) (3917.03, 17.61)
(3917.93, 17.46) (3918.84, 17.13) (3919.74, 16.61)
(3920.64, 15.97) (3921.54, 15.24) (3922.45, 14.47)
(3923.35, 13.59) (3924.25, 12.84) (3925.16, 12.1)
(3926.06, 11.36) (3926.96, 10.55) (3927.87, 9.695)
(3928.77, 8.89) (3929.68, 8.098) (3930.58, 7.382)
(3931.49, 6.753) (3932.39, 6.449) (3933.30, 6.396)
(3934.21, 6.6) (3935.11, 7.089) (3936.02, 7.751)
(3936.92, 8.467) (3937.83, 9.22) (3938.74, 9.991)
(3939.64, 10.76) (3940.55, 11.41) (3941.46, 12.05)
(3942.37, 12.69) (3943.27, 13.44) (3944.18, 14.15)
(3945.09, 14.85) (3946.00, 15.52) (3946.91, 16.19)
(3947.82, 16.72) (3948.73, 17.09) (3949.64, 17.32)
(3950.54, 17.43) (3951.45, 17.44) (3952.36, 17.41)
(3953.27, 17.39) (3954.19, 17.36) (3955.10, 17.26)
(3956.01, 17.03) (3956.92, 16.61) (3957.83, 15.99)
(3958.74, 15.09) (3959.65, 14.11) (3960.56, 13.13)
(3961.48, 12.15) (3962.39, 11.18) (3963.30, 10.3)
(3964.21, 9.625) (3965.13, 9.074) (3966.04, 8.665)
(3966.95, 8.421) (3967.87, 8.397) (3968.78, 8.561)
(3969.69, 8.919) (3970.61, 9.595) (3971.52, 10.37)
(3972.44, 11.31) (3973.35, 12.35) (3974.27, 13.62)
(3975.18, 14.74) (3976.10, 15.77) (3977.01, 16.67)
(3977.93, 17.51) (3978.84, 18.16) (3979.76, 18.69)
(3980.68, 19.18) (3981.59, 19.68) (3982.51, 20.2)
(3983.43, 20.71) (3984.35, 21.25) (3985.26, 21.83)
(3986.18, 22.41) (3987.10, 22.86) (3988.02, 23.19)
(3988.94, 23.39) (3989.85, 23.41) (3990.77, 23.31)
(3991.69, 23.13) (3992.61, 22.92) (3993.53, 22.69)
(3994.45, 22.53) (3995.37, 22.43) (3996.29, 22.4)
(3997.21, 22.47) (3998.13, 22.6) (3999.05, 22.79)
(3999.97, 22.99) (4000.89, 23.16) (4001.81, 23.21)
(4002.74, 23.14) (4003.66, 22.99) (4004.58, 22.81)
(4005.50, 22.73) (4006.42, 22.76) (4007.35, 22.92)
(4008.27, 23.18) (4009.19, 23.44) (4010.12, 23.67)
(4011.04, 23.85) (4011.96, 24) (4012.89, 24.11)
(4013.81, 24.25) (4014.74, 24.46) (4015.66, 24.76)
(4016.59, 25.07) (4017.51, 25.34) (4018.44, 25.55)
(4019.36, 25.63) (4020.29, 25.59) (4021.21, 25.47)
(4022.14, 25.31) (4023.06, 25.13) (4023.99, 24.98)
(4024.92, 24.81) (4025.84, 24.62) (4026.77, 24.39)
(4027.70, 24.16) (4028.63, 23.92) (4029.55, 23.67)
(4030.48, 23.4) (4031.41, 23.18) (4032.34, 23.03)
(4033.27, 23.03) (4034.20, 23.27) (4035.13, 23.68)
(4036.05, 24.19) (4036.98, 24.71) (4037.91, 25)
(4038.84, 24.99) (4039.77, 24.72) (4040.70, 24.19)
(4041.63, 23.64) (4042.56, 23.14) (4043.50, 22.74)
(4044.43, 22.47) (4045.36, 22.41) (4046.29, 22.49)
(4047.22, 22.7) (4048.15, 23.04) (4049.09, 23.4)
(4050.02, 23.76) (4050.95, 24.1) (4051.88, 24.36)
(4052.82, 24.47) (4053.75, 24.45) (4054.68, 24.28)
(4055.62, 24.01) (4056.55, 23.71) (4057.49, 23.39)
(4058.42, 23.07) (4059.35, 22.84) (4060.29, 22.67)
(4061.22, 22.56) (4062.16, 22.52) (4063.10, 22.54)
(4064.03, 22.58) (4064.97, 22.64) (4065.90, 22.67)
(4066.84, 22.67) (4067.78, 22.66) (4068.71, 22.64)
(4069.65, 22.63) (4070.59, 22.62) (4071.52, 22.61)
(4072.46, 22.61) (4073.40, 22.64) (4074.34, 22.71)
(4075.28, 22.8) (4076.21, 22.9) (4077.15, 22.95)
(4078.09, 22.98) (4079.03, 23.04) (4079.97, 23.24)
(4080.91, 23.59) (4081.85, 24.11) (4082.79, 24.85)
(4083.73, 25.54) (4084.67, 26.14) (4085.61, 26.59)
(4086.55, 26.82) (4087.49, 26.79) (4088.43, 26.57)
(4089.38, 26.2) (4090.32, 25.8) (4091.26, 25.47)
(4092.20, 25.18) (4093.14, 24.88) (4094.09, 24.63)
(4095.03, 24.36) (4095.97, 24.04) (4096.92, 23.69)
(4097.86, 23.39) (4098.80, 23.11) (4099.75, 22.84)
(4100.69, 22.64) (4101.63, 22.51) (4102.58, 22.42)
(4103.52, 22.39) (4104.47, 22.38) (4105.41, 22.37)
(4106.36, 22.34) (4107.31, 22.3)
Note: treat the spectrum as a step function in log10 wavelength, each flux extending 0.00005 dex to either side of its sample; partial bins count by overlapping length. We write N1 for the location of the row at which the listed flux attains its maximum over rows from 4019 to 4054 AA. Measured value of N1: 4019.36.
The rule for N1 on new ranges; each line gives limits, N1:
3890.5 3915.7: 3915.23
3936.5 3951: 3950.54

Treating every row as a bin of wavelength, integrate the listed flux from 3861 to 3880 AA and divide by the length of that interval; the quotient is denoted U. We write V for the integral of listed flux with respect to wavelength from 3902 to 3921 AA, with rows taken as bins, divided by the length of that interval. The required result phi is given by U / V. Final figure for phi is 0.78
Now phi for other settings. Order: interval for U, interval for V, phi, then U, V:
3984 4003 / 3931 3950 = 1.99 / 23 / 11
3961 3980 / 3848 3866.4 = 0.96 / 12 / 12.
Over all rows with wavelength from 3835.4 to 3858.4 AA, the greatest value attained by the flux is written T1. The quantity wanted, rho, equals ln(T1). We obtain 2.55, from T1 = 12.78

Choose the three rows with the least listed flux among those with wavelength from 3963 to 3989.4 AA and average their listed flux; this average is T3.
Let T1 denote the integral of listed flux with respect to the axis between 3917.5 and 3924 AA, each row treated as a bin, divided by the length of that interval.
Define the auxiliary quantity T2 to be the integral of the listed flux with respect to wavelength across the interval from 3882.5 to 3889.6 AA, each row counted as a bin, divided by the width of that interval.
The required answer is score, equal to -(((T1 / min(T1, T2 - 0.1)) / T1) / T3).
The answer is -0.0087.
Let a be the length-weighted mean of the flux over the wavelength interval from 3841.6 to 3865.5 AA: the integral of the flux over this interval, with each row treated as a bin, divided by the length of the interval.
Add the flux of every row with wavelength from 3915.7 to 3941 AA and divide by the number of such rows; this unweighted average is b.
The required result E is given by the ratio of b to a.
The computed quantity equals 0.9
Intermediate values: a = 12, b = 11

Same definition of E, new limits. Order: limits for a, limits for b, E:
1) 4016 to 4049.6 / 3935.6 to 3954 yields 0.6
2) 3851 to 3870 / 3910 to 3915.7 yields 1.4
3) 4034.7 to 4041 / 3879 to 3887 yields 0.5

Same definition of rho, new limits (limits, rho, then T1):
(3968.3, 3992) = 3.15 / 23.41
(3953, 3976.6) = 2.86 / 17.39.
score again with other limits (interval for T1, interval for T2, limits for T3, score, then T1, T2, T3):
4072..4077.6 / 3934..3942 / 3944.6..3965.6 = -0.0111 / 22.8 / 9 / 10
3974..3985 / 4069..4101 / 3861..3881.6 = -0.0045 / 18.2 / 24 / 12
